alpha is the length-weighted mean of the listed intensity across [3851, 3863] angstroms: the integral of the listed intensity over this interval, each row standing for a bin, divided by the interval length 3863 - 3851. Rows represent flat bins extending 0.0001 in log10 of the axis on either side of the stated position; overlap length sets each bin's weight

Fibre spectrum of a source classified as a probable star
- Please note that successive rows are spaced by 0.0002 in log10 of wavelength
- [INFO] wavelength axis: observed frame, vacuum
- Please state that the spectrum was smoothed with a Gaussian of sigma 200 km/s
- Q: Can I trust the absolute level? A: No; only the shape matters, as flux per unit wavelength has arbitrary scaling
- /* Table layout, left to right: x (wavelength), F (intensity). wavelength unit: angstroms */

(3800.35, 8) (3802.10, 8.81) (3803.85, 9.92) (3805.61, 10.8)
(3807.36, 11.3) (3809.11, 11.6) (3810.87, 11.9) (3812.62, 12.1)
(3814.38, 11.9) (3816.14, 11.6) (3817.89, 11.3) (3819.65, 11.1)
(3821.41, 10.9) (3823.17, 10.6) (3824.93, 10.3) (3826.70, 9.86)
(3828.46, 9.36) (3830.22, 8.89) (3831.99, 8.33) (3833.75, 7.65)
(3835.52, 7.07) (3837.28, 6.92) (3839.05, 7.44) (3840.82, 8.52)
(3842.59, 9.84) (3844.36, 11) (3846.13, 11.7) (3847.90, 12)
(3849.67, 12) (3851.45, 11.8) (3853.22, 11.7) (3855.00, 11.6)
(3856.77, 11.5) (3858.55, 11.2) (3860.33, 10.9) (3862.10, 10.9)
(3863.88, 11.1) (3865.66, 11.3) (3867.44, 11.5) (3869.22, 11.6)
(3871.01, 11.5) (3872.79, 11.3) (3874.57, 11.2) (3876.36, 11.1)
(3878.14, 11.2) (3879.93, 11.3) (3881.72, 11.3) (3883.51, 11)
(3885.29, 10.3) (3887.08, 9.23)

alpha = 11.36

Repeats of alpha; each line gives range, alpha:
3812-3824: 11.34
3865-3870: 11.48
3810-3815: 11.97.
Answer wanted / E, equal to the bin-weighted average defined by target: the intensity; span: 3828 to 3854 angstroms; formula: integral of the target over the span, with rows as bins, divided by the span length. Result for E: 9.6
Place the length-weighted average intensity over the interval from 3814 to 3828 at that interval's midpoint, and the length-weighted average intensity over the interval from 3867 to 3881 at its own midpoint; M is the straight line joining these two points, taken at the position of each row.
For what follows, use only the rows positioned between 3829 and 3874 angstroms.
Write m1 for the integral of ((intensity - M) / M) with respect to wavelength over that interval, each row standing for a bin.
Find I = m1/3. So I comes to -1.0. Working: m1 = -3.1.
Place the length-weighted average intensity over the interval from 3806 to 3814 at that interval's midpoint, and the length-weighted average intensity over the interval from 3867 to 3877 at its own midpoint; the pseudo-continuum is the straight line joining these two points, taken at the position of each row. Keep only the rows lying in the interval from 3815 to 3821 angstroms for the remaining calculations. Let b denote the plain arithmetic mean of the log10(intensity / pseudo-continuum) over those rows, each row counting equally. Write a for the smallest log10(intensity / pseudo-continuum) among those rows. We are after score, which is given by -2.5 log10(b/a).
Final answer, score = 0.60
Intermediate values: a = -0.020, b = -0.012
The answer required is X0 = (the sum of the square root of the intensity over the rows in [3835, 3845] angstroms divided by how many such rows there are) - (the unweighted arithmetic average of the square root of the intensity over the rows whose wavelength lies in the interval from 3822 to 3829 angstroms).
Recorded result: -0.3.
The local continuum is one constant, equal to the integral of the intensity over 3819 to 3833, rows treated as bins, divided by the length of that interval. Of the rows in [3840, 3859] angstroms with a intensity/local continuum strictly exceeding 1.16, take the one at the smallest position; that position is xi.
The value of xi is 3846.13 angstroms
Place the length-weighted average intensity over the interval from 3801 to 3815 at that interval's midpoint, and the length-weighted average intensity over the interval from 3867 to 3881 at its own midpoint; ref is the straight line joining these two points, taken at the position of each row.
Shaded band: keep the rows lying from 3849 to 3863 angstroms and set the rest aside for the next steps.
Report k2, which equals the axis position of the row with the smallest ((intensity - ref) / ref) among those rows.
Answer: 3862.10 angstroms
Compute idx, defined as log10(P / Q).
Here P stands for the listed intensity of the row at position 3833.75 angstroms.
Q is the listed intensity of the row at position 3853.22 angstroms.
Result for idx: -0.185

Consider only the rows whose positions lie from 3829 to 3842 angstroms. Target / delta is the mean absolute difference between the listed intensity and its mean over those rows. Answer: 0.64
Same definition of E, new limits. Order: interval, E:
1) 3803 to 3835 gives 10.5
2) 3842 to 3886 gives 11.3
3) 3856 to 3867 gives 11.2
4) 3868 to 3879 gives 11.3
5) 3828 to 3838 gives 8.0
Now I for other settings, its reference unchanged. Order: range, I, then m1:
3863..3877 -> 0.0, 0.0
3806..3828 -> 0.2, 0.7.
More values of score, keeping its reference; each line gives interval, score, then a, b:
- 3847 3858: -1.76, 0.002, 0.011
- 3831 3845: 0.46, -0.222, -0.146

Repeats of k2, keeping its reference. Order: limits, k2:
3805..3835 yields 3833.75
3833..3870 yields 3837.28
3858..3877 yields 3862.10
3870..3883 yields 3876.36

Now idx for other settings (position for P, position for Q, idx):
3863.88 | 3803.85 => 0.049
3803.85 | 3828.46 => 0.025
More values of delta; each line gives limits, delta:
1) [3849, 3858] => 0.14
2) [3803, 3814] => 0.61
